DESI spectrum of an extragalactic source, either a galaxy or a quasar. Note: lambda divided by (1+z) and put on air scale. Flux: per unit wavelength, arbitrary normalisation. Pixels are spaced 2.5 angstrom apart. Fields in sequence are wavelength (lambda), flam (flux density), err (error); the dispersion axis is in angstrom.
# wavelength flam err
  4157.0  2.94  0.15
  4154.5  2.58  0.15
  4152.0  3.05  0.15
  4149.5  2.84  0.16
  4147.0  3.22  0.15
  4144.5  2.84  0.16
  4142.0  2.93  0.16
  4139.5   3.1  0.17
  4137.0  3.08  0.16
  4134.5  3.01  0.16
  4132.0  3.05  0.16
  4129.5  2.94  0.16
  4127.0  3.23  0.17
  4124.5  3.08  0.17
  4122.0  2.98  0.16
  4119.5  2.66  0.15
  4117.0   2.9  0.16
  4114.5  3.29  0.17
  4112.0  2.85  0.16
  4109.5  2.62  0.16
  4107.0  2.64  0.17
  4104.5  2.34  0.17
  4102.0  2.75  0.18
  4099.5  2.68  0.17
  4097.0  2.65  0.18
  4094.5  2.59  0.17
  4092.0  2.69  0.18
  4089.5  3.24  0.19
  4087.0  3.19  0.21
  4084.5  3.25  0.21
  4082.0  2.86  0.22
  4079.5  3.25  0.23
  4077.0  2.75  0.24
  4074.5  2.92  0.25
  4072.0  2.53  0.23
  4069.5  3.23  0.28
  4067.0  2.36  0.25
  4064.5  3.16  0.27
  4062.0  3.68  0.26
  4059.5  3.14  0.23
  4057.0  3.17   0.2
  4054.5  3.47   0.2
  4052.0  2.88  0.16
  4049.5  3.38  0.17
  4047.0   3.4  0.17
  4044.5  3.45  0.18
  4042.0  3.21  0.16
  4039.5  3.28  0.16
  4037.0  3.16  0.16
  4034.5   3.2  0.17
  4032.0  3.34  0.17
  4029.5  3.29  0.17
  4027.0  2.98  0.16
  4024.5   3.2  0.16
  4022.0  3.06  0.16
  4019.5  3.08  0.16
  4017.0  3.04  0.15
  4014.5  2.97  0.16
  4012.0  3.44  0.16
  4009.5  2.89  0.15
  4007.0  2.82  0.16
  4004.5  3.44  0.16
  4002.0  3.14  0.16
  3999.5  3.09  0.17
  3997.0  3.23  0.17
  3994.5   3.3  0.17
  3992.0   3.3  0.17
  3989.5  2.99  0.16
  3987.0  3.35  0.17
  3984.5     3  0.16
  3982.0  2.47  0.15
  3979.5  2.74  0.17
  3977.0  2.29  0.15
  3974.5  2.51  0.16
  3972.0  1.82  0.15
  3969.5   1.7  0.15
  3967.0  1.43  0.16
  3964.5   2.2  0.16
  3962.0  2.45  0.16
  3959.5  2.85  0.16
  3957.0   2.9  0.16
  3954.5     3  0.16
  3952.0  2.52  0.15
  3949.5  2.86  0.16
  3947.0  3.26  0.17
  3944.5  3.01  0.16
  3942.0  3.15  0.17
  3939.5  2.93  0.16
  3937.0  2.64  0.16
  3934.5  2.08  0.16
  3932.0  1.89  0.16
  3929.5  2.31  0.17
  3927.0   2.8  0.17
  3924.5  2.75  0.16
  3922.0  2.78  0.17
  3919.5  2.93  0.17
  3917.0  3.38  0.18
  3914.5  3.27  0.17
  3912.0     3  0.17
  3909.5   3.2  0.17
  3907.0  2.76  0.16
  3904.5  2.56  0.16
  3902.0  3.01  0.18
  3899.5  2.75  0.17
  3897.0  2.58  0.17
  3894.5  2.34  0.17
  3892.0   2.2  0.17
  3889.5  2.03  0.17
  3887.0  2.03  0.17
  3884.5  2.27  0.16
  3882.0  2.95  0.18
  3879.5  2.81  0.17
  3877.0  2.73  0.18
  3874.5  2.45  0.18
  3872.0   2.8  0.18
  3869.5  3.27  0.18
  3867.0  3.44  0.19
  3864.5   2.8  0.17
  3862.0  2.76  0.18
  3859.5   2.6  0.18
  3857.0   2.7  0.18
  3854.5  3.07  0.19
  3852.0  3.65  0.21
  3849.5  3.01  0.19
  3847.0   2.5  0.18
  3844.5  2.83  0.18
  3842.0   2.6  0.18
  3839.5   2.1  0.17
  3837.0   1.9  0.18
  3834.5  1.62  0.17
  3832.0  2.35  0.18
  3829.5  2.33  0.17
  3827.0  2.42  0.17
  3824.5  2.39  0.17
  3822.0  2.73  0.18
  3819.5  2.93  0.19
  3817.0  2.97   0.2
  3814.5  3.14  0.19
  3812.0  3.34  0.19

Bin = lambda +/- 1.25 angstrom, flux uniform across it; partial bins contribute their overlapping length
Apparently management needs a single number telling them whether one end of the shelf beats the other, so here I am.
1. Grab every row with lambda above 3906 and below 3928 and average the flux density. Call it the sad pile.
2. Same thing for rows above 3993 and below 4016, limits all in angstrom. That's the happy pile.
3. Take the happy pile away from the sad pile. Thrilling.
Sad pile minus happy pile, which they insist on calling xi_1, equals -0.16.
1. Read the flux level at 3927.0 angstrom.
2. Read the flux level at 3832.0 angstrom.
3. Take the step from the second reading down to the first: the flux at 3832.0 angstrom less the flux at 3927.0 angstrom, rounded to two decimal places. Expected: -0.45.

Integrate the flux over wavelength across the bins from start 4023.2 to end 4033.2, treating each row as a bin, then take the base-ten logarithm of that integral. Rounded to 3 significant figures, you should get 1.51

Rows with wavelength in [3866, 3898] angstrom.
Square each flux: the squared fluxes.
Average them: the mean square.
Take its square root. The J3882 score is 2.64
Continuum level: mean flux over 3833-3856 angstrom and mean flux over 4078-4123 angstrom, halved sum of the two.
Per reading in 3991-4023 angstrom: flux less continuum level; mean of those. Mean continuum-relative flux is 0.42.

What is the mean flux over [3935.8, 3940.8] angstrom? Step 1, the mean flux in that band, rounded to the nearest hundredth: 2.79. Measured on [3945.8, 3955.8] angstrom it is 2.91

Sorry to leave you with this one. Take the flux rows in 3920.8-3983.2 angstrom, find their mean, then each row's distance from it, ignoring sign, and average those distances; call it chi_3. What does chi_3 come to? 0.38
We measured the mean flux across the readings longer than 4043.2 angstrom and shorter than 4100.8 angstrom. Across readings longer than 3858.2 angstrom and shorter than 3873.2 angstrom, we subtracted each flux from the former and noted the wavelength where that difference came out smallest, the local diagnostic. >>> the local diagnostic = 3867.0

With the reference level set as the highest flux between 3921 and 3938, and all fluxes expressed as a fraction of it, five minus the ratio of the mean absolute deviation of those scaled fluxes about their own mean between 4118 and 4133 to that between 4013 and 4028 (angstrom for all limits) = 2.8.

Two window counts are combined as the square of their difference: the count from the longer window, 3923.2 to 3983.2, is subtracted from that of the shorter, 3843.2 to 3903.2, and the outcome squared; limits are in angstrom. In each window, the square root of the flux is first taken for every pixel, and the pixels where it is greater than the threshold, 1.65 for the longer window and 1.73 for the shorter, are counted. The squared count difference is 25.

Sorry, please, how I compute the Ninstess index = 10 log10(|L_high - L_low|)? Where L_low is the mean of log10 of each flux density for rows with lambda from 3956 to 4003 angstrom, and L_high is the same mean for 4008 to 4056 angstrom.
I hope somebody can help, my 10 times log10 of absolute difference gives -11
